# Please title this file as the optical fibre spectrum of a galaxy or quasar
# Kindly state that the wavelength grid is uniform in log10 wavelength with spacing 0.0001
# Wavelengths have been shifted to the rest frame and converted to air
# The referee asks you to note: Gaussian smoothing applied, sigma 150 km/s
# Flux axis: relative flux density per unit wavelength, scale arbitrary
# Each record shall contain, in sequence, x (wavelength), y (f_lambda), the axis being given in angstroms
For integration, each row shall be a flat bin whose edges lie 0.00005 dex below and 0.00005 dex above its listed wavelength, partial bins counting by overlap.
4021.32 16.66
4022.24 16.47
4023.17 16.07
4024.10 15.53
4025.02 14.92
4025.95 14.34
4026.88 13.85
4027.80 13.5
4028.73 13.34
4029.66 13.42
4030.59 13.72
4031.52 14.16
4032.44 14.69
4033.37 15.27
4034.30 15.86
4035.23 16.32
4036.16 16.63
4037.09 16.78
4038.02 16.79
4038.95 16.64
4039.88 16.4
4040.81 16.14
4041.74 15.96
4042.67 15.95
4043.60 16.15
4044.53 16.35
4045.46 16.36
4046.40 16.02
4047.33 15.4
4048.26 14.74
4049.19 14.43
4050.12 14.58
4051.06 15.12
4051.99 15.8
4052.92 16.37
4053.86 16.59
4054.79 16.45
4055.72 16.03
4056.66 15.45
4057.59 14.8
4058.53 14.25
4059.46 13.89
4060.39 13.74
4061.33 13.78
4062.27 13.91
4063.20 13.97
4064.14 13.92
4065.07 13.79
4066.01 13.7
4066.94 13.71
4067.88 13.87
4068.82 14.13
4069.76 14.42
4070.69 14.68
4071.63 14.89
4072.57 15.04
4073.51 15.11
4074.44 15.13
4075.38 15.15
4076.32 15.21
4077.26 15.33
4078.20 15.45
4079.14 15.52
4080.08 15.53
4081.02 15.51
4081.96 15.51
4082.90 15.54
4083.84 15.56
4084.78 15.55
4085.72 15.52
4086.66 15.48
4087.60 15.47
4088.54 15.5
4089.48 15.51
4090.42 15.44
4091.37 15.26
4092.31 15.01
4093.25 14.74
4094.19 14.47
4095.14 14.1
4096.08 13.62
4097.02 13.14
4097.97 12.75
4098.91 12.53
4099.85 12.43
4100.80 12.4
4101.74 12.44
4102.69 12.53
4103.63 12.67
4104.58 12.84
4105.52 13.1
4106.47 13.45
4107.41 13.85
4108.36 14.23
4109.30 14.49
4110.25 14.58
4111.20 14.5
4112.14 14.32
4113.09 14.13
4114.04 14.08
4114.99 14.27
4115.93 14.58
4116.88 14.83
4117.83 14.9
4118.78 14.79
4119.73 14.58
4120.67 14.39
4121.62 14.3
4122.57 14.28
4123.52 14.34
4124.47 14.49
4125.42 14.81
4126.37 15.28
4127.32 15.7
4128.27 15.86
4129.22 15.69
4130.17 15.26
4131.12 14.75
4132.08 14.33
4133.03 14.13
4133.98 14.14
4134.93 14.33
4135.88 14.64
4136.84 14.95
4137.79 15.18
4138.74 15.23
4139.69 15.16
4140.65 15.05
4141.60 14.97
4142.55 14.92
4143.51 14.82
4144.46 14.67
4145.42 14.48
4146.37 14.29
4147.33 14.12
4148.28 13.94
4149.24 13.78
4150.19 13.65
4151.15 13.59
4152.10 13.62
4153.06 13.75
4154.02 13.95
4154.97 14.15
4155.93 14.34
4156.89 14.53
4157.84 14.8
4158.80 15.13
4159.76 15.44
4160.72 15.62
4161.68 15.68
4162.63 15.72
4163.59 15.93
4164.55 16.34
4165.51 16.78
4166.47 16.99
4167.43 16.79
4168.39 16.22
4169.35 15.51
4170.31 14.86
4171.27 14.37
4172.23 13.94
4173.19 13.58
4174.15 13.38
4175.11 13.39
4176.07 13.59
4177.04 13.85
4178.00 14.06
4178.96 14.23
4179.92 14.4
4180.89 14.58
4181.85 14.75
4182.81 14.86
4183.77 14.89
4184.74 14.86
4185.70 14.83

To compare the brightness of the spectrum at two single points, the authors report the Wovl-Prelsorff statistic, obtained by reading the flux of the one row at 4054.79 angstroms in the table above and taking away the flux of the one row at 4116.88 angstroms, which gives 1.6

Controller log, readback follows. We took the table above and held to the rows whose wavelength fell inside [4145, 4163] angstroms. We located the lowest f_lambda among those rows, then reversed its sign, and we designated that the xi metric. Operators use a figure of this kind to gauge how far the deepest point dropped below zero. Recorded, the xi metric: -13.6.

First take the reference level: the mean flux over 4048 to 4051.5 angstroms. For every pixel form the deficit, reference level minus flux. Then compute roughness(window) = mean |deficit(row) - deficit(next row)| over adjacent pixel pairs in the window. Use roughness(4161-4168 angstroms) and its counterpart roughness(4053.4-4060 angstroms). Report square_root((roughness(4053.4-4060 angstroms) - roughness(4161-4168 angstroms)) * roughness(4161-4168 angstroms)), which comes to 0.22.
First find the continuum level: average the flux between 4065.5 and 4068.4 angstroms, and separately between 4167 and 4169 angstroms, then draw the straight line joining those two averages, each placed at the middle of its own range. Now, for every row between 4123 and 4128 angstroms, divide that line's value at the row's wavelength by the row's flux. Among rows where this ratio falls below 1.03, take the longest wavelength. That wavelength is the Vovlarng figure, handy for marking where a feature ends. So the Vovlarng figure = 4127.32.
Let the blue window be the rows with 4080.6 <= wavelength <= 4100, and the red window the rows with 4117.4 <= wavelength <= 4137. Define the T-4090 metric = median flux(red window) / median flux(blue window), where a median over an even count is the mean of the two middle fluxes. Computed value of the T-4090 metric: 0.948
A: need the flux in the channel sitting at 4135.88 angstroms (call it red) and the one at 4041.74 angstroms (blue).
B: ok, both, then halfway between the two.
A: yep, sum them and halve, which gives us 15.3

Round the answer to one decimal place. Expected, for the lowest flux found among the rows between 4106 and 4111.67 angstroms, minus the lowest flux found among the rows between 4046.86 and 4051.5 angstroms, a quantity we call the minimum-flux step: -1.0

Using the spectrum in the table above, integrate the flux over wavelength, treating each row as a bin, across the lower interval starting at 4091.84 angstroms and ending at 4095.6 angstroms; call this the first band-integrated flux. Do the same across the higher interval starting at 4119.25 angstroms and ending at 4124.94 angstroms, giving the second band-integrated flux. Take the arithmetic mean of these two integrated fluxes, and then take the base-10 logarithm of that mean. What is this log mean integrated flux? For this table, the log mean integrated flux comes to 1.84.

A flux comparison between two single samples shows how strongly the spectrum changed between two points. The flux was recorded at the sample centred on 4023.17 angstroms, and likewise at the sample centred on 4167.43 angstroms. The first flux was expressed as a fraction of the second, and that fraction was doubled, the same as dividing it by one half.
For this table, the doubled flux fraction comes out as 1.91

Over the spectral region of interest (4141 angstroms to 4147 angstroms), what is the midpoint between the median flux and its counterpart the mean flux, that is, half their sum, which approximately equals 14.7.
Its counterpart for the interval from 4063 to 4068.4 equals 13.8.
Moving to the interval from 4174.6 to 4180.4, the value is 13.9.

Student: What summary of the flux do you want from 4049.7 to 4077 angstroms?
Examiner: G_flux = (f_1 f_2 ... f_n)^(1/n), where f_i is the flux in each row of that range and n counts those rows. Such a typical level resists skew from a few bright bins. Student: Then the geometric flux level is 14.7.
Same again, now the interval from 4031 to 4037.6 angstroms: 15.6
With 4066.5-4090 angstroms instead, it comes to 15.1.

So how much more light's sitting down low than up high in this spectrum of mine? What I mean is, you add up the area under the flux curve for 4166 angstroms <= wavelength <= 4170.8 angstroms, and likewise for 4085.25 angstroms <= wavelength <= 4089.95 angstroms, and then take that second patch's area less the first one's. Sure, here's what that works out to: -4.2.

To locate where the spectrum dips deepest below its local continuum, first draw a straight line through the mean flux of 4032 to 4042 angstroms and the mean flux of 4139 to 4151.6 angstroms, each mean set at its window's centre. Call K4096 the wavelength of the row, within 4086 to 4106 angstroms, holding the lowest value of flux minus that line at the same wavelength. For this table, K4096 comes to 4100.80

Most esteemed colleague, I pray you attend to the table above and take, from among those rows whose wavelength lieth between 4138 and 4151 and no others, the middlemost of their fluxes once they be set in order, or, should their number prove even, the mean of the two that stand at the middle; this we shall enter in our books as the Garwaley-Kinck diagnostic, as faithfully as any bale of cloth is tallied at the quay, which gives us 14.7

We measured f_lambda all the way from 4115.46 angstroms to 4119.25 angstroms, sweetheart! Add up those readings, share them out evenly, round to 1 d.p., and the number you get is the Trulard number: 14.8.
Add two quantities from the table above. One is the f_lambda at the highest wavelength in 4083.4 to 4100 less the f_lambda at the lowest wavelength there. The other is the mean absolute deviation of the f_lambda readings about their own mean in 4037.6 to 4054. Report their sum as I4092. -2.6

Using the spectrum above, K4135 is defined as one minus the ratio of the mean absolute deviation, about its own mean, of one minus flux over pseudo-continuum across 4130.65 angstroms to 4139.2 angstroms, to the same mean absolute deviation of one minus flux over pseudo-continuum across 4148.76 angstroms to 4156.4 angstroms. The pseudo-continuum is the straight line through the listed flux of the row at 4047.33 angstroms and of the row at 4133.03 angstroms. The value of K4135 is -0.5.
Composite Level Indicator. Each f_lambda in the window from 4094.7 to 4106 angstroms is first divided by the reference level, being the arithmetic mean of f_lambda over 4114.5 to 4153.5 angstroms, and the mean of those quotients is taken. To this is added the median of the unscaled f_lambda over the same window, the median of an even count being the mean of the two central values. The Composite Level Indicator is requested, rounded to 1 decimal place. 13.6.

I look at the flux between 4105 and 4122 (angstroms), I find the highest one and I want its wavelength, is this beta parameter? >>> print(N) 4117.83 angstroms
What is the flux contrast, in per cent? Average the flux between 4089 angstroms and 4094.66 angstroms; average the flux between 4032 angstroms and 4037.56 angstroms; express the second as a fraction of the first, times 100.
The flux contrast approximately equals 106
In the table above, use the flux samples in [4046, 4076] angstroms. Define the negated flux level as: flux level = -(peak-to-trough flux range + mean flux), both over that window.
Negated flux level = -17.7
